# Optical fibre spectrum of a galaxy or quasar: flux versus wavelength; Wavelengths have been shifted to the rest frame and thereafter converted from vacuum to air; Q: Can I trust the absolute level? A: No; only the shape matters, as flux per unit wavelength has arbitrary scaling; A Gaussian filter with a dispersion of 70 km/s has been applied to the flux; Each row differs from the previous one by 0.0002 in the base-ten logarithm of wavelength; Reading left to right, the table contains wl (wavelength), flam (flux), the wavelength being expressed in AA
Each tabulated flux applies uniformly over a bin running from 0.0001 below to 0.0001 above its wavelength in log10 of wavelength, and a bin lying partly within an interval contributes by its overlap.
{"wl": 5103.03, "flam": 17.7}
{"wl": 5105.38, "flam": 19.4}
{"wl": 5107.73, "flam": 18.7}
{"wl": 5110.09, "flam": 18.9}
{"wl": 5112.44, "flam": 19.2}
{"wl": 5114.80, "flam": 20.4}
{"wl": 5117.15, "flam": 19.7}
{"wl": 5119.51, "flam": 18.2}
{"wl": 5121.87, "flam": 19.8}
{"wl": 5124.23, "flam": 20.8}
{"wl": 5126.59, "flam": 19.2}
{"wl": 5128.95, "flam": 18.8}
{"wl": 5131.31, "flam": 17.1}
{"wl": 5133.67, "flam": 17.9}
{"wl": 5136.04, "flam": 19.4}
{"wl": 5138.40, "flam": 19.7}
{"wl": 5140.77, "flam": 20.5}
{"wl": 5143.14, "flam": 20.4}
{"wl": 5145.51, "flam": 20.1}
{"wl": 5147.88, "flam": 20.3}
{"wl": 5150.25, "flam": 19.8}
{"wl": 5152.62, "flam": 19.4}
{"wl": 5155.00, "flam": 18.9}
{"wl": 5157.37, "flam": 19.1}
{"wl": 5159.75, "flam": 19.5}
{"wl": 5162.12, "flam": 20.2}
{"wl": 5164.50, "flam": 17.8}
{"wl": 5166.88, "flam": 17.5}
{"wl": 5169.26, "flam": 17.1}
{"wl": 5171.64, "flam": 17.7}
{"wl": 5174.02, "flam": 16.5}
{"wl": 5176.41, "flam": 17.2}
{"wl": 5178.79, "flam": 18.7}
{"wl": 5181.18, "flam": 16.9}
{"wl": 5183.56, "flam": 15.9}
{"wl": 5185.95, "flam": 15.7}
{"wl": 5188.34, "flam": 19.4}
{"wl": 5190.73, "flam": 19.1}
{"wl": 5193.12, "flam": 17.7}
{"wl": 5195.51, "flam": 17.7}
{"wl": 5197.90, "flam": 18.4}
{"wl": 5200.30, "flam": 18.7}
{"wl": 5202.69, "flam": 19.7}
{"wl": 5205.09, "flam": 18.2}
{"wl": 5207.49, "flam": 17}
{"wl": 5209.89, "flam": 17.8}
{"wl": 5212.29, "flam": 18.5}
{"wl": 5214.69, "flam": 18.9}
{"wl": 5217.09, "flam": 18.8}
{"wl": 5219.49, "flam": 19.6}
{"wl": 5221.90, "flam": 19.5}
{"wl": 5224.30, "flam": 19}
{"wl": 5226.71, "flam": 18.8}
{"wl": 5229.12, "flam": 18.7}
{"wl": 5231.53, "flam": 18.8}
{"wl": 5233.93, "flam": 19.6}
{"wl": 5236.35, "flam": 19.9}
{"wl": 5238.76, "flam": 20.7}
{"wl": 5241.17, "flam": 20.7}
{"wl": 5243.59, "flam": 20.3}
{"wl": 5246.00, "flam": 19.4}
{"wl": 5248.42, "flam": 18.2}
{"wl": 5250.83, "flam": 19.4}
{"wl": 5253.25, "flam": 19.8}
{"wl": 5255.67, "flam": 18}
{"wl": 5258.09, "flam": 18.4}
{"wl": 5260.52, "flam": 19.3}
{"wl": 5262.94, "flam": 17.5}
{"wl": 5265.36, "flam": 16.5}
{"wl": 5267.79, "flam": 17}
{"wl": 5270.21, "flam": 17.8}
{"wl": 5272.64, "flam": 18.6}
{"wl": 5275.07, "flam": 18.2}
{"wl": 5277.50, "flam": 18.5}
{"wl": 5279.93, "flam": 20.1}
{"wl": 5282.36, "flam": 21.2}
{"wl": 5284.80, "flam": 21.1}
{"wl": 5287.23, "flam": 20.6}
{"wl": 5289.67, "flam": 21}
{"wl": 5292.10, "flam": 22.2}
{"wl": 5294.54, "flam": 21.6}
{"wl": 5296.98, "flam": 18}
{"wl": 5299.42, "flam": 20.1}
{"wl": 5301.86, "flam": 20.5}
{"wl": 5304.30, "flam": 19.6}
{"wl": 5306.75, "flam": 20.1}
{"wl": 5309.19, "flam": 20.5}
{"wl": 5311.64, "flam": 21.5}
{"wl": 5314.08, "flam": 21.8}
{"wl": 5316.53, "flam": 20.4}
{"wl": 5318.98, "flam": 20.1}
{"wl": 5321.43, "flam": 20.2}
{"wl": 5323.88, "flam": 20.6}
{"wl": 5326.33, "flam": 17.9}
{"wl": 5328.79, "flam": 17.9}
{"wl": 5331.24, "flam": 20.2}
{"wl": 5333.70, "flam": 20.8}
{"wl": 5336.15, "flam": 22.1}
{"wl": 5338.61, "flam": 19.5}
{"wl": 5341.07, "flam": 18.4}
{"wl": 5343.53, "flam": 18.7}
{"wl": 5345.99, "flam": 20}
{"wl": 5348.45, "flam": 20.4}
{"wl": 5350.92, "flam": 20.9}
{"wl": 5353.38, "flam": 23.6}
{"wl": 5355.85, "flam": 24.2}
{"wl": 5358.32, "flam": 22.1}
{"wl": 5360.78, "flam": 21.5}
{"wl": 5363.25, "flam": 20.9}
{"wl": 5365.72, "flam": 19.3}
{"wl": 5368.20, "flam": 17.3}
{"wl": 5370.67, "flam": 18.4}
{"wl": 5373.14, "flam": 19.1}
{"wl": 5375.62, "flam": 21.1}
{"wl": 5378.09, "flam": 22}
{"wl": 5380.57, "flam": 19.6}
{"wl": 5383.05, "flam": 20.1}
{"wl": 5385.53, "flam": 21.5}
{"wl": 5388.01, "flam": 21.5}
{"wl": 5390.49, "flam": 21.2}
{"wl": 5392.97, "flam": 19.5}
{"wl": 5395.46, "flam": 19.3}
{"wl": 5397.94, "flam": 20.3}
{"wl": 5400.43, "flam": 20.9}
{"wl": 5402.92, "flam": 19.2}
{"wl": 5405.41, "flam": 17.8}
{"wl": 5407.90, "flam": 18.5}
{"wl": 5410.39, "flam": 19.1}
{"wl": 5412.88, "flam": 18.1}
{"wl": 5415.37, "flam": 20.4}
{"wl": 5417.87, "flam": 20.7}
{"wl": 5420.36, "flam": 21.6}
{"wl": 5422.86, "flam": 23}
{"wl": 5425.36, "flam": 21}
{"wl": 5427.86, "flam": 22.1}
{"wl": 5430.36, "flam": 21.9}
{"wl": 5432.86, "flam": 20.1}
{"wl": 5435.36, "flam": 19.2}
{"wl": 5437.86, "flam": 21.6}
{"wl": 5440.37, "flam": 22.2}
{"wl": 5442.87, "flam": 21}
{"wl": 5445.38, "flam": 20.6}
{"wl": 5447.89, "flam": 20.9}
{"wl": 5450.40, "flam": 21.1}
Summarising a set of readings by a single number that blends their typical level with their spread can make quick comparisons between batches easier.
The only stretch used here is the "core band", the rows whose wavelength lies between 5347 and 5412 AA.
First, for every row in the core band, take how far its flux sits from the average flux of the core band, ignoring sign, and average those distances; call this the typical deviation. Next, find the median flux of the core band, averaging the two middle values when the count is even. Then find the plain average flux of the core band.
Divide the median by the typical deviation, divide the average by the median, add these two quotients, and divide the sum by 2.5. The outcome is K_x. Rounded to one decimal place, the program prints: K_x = 6.6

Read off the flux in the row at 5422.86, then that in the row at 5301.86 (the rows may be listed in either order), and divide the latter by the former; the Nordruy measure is 0.89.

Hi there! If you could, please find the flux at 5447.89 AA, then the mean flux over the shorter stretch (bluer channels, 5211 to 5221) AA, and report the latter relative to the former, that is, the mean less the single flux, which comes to -1.9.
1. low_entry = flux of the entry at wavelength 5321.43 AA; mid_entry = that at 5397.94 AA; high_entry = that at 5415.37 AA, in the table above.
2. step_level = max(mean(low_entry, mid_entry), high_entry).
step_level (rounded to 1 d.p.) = 20.4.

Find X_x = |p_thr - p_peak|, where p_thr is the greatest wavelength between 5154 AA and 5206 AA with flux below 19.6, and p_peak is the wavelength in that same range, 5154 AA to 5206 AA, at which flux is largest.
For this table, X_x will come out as 43.0 AA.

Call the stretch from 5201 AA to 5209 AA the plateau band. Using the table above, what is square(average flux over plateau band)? 335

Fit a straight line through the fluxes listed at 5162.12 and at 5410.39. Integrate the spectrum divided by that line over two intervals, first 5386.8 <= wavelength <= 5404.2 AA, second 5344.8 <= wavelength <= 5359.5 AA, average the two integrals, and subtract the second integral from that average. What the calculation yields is 1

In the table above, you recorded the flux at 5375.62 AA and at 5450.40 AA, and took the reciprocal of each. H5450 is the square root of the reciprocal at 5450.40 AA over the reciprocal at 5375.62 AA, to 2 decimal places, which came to 1.00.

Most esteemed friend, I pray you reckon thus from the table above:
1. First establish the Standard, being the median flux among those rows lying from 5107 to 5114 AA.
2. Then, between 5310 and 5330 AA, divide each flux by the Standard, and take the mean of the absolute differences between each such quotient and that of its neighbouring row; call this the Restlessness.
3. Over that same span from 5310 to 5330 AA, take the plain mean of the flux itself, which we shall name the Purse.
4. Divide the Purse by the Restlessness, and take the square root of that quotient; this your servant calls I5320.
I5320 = 22.6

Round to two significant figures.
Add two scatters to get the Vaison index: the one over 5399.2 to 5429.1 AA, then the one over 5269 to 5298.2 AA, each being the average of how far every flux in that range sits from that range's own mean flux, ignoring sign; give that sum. 2.8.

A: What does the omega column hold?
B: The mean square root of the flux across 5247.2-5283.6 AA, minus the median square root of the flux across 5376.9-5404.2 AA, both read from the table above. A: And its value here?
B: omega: -0.20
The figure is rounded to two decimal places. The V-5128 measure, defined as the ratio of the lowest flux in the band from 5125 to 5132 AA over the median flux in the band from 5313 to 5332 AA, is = 0.85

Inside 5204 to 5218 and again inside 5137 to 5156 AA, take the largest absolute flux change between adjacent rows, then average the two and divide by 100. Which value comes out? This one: 0.010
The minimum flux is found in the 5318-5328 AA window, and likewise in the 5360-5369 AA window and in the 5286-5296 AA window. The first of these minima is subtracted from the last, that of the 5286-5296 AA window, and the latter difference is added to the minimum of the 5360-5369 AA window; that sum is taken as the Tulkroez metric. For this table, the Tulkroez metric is 20.0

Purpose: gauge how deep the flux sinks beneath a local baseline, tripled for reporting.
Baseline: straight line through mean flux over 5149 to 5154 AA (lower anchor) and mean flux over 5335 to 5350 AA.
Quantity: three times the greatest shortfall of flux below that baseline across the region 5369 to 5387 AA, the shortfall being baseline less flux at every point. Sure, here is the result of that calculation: 4.5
